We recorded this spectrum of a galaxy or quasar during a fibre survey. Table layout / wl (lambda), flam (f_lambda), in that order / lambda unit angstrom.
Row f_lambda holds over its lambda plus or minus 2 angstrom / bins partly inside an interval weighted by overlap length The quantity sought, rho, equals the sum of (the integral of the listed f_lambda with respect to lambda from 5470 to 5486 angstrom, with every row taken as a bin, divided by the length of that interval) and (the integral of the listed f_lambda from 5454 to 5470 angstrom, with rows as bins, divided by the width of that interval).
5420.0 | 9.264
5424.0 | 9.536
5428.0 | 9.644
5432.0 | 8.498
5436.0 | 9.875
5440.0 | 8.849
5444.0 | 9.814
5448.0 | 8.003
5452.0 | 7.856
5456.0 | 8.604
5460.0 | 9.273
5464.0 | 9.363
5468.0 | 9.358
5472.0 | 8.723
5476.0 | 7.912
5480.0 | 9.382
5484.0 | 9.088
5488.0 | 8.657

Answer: 17.93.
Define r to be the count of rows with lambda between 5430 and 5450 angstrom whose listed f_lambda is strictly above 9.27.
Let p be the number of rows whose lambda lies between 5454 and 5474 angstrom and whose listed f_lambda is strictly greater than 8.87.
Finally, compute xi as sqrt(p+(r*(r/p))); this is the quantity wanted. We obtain 2.08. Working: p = 3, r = 2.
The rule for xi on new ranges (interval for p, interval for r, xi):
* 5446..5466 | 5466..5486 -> 2.00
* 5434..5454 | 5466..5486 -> 2.00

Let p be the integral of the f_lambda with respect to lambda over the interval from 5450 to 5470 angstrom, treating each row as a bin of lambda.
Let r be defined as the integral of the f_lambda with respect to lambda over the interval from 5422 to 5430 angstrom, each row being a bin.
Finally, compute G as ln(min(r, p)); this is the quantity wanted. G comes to 4.34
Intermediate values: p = 178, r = 77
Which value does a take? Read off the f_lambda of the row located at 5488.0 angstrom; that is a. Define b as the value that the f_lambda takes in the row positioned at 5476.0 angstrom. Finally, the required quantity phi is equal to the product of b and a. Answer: 68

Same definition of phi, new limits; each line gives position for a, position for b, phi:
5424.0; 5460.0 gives 88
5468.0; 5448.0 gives 75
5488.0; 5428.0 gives 83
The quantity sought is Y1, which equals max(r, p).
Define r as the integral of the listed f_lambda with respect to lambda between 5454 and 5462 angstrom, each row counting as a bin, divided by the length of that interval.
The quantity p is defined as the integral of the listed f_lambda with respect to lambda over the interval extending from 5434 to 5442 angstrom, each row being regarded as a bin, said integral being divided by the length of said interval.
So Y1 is 9.36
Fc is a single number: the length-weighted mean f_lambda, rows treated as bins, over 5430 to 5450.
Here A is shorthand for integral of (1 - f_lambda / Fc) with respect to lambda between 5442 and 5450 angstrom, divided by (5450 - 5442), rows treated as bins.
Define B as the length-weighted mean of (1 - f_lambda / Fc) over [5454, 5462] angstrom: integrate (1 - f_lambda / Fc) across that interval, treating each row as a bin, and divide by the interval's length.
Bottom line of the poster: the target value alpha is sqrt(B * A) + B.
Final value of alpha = 0.017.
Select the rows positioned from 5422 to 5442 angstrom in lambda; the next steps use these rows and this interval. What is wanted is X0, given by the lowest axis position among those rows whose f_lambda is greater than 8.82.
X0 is 5424.0 angstrom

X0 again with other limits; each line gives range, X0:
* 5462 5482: 5464.0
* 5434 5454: 5436.0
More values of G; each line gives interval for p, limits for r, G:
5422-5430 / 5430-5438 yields 4.30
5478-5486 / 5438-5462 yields 4.30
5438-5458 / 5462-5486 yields 5.15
